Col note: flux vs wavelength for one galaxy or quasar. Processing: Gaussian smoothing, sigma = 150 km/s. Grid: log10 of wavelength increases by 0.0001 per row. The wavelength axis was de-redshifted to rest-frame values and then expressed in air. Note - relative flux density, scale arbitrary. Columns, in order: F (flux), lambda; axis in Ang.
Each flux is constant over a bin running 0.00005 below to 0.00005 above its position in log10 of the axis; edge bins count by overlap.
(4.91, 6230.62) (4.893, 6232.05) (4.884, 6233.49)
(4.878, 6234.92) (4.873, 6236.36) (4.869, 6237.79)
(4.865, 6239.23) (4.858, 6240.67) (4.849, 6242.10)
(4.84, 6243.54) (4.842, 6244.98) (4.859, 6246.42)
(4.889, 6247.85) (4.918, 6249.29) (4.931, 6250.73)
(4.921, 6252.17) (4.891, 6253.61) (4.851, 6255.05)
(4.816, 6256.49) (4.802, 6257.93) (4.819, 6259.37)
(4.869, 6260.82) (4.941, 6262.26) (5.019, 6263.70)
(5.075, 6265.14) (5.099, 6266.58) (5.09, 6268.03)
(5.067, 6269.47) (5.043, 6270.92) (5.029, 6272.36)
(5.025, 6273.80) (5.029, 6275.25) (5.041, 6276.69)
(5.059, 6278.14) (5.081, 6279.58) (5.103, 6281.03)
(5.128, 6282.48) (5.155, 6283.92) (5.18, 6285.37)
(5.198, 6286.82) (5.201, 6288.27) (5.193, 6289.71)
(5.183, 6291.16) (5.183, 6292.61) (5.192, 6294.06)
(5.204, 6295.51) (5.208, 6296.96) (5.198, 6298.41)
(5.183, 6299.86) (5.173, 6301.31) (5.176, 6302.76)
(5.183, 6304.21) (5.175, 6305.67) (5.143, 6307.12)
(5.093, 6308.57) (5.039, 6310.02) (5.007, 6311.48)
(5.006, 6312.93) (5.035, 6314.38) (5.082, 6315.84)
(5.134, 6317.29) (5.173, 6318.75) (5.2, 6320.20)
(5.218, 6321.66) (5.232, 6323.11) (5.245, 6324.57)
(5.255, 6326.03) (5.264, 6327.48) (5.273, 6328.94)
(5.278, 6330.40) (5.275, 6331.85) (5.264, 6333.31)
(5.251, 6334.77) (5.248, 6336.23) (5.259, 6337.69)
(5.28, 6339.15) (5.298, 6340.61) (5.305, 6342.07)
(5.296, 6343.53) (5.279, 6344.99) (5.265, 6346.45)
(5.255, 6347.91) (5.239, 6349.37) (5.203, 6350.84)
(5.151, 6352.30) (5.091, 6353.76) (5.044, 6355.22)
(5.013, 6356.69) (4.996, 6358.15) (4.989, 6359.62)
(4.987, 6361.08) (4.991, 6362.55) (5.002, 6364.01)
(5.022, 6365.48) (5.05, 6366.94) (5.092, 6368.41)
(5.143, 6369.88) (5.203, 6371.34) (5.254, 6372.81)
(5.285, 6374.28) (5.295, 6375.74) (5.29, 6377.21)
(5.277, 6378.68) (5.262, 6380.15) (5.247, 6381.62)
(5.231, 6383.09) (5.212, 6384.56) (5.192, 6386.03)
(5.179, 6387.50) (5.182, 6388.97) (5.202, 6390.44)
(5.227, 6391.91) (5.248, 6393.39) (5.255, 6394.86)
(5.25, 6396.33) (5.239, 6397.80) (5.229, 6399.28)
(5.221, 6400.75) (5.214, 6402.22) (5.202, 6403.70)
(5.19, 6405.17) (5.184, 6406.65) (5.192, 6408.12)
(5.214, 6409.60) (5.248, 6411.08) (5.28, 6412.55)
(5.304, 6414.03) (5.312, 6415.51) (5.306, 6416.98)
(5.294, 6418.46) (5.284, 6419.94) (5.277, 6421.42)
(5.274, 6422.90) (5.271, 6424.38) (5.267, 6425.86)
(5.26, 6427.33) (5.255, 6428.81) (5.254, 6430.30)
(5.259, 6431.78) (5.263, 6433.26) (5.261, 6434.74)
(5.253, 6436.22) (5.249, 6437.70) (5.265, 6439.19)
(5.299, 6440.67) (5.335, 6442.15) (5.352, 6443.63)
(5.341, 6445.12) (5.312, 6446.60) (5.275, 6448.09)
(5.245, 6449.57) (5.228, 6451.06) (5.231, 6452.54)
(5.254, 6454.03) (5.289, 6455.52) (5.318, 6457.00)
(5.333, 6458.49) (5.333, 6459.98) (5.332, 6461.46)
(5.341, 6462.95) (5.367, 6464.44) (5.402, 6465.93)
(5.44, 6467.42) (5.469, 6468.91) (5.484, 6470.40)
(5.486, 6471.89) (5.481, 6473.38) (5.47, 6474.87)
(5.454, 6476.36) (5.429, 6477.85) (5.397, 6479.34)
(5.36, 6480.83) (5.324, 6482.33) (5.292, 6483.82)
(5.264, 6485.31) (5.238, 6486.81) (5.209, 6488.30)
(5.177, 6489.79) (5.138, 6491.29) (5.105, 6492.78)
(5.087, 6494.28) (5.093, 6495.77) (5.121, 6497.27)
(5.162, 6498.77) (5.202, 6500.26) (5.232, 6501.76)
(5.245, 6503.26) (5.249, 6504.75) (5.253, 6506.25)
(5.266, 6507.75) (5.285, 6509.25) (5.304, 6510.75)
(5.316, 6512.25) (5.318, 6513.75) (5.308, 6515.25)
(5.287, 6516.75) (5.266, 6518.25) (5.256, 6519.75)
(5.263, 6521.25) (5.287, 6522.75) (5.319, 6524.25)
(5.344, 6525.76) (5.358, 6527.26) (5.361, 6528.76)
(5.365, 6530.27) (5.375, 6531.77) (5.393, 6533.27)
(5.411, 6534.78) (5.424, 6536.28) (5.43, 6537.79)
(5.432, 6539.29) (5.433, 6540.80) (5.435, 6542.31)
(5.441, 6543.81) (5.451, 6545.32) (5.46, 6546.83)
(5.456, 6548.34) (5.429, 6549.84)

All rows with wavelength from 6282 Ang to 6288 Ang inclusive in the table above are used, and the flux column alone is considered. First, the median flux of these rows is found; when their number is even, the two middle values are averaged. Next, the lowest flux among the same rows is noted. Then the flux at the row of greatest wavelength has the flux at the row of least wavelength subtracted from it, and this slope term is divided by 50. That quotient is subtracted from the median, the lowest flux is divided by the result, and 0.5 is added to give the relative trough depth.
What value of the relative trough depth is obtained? 1.49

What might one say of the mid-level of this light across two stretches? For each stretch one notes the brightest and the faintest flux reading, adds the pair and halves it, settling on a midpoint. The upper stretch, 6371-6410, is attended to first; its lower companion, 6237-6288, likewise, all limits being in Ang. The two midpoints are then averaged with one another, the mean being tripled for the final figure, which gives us 15.4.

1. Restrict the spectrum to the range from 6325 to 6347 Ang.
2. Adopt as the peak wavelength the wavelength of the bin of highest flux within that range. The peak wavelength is 6342.07 Ang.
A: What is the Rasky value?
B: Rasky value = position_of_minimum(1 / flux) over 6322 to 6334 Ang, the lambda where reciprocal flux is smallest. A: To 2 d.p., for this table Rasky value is 6330.40 Ang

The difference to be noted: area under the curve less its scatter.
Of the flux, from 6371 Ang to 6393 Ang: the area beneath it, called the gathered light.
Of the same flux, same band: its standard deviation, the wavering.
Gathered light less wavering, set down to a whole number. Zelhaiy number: 115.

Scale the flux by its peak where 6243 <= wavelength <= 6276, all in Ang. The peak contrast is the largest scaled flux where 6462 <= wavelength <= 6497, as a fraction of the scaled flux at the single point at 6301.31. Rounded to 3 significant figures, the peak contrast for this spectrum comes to 1.06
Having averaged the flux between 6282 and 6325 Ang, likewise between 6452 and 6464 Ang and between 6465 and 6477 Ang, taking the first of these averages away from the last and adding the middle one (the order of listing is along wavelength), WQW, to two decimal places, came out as 5.61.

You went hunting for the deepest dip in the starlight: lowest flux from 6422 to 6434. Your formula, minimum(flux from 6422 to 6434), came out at 5.254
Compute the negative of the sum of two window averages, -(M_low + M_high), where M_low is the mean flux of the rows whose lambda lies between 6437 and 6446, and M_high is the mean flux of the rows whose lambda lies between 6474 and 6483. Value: -10.71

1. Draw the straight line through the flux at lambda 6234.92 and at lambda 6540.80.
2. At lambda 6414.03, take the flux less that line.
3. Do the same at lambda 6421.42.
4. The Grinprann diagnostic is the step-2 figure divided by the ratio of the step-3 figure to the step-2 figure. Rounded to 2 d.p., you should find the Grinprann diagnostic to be 0.17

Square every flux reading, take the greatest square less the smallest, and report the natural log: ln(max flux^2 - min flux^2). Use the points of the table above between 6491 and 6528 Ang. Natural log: 1.04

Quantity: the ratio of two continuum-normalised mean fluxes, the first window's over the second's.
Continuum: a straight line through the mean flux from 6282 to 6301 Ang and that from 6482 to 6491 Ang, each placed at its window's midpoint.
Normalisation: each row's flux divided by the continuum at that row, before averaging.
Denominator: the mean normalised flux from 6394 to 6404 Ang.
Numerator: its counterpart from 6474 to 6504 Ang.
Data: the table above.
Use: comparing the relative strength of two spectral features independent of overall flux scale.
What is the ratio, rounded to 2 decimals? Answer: 1.00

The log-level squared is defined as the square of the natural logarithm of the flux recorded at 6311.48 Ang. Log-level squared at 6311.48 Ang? 2.59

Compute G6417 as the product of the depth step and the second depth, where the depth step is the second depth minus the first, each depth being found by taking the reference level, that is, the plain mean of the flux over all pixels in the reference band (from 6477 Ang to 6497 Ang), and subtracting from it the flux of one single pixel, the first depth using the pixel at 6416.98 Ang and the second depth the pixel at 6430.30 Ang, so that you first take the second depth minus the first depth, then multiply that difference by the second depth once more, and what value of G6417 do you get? -0.001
